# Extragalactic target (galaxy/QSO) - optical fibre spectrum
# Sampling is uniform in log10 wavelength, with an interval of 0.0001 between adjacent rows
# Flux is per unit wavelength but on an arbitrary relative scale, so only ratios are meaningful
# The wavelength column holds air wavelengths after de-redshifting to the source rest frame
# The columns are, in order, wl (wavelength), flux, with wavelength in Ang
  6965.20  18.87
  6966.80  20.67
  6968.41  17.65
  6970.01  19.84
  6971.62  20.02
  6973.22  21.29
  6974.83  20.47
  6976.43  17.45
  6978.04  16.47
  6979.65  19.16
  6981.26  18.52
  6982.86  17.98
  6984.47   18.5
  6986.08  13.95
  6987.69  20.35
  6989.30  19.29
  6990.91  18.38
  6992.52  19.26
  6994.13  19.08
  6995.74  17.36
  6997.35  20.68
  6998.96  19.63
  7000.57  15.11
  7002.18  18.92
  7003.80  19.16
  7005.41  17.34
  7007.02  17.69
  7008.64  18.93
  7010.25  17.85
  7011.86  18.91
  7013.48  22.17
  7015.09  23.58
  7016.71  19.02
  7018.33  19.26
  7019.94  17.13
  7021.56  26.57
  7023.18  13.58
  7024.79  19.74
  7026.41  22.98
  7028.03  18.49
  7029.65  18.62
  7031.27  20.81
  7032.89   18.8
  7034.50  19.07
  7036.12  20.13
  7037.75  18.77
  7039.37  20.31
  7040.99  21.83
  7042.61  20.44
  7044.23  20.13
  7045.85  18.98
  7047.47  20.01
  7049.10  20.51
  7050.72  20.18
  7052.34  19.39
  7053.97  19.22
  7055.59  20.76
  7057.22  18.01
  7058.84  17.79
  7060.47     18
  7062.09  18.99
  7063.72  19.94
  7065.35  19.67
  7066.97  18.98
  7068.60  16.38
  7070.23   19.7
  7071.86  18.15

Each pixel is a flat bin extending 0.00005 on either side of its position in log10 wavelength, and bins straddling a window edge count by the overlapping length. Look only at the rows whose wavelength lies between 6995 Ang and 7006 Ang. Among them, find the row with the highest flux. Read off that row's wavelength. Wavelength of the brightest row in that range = 6997.35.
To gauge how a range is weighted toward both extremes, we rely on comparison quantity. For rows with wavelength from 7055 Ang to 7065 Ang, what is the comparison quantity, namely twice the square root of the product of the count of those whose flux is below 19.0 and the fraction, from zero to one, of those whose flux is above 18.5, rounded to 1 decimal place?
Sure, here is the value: 2.8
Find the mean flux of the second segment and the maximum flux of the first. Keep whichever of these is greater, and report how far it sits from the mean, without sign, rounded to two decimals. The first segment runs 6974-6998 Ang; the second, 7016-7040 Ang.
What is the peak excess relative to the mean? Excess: 1.13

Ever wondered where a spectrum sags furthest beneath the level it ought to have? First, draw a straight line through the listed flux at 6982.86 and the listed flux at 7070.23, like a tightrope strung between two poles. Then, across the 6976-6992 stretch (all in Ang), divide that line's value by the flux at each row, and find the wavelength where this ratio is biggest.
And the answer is 6986.08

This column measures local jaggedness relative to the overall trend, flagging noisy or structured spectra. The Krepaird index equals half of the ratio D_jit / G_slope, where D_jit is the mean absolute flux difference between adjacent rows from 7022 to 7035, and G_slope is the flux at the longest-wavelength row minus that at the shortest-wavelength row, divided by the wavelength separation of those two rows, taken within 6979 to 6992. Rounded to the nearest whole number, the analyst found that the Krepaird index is -19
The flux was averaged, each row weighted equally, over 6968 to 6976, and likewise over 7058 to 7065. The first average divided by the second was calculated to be 1.06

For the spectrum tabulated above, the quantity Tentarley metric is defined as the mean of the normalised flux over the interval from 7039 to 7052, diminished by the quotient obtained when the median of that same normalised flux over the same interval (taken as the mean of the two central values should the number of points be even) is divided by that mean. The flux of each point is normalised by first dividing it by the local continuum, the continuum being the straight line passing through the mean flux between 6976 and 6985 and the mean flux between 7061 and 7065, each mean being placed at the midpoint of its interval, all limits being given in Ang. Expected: 0.06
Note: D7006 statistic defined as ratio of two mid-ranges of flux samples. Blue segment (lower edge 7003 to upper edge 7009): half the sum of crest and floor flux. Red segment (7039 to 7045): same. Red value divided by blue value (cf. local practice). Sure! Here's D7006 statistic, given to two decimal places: 1.15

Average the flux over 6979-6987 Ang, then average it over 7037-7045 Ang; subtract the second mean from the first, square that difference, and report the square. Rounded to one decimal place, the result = 7.2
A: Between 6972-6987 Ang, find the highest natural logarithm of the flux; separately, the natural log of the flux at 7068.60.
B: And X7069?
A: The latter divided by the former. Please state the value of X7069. 0.91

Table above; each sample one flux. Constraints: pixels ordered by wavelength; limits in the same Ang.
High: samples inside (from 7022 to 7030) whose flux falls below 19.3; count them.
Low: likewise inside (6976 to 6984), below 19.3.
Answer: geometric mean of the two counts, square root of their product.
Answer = 3.9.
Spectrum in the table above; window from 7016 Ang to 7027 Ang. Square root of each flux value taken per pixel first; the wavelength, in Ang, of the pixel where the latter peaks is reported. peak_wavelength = 7021.56 Ang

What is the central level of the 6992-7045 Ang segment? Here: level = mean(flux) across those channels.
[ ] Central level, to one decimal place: 19.4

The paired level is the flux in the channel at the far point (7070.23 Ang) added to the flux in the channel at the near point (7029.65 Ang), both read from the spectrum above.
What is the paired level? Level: 38.3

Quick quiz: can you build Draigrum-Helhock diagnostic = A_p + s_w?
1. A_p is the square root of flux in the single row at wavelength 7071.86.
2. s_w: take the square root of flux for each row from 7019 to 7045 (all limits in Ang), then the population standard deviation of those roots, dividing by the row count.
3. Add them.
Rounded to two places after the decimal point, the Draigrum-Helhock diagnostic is 4.56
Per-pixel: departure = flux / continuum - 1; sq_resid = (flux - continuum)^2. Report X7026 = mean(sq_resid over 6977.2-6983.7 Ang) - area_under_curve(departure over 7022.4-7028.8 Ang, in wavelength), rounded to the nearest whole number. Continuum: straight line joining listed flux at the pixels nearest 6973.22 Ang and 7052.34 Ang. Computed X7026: 11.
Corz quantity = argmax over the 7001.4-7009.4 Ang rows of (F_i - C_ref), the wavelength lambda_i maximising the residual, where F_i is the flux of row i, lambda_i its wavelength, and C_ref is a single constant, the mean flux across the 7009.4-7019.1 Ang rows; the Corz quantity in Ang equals 7003.80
